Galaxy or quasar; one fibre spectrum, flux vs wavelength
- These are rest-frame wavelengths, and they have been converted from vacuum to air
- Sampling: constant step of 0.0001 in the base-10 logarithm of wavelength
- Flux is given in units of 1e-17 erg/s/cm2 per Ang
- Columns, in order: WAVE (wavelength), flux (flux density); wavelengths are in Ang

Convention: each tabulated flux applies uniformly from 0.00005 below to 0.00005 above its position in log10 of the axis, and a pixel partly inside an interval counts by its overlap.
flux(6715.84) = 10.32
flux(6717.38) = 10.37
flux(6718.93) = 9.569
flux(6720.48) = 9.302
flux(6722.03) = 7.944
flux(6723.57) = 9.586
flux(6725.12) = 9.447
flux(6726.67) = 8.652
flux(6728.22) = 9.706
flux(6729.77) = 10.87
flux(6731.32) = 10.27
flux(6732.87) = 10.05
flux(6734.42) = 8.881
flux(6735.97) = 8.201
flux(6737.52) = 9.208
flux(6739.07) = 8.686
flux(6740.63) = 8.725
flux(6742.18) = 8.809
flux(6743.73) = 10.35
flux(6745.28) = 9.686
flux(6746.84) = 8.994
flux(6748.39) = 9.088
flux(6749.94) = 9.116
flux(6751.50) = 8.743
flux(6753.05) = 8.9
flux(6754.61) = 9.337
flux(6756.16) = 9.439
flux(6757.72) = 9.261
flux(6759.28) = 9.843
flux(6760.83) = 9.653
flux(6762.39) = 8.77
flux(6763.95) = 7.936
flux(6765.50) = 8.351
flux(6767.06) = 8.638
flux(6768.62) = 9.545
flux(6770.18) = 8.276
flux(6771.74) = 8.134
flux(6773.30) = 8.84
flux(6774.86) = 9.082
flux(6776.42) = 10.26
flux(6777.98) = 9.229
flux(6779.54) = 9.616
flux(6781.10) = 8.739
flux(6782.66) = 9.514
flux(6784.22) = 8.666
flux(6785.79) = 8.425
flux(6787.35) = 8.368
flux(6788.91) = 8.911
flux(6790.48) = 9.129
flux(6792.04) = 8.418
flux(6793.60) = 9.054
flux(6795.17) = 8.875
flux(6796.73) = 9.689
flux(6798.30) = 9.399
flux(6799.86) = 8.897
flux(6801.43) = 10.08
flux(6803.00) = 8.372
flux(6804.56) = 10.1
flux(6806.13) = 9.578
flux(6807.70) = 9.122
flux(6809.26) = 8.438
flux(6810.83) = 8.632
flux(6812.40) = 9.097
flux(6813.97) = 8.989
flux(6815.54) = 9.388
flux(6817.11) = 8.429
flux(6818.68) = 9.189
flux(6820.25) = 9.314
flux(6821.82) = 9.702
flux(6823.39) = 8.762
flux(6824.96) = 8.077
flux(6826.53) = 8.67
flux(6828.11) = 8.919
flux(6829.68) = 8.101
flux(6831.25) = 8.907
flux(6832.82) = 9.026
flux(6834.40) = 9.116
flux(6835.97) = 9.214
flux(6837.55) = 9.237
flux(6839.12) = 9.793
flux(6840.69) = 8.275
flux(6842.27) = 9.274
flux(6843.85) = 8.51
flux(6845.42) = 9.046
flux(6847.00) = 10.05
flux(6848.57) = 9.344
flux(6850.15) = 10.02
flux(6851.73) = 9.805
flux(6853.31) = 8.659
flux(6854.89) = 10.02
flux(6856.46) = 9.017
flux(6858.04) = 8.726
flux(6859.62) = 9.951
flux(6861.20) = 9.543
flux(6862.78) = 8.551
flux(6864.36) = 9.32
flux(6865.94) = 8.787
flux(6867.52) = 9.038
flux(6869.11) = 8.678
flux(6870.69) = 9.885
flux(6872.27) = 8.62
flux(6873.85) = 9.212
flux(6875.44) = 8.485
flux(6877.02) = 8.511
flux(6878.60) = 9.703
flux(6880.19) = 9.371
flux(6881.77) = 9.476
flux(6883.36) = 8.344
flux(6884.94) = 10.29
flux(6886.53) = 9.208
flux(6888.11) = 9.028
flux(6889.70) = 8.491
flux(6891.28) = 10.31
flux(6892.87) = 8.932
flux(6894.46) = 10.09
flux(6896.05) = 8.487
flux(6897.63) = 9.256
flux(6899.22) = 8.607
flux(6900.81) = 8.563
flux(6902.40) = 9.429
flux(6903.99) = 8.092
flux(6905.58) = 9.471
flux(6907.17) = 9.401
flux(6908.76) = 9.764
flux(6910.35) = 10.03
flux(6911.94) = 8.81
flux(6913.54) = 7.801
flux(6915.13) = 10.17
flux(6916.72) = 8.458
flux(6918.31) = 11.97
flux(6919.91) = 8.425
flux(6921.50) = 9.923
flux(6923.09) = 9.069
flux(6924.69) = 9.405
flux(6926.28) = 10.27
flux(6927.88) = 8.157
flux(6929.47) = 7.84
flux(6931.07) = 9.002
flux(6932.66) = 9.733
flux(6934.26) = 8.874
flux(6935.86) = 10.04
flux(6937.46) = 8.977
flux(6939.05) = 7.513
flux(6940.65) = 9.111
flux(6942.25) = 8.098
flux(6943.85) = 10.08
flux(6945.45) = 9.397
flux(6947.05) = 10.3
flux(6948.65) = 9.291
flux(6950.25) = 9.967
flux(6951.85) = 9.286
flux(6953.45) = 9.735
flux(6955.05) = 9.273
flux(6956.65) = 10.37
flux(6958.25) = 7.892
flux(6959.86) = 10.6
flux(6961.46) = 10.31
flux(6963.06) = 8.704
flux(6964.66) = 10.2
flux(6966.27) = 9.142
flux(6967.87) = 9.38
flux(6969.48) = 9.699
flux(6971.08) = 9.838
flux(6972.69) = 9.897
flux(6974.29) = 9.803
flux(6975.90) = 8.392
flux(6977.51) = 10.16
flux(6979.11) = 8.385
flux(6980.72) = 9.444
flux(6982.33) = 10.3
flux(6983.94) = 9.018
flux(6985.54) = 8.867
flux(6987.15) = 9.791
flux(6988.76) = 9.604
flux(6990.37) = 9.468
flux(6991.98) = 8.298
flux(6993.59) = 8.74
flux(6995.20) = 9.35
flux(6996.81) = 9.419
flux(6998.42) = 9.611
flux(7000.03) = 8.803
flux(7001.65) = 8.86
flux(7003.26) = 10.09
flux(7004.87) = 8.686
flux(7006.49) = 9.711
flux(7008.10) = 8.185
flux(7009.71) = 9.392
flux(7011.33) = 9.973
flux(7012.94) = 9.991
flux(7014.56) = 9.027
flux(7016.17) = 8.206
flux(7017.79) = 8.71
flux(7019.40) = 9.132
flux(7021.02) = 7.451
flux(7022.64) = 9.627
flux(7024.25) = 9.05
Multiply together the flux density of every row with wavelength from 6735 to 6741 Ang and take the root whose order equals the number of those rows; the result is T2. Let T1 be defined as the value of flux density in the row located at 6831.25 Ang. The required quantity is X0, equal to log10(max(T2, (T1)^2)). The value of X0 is 1.90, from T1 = 8.907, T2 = 8.7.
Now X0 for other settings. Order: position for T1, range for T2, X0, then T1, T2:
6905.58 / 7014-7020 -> 1.95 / 9.471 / 8.8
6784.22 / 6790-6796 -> 1.88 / 8.666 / 8.9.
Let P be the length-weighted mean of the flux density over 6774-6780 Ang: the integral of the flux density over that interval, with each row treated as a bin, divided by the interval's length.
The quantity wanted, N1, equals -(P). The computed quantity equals -9.5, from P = 9.5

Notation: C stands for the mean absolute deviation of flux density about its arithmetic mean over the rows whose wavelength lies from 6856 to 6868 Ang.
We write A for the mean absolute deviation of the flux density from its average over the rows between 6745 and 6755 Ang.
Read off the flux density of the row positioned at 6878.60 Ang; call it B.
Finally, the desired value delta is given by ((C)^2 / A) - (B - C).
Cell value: -8.73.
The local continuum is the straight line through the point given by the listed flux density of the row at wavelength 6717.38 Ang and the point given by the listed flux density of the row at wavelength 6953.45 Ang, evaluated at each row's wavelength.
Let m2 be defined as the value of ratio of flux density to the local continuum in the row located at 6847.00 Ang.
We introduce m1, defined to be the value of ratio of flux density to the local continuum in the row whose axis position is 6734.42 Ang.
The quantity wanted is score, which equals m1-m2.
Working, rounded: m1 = 0.860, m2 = 1.00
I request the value -0.14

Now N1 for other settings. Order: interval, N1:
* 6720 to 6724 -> -8.9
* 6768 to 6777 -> -9.0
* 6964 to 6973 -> -9.7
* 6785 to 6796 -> -8.7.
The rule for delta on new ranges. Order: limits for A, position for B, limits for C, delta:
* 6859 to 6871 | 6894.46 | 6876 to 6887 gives -9.04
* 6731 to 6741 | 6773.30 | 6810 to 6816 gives -8.55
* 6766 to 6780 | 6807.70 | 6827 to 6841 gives -8.52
